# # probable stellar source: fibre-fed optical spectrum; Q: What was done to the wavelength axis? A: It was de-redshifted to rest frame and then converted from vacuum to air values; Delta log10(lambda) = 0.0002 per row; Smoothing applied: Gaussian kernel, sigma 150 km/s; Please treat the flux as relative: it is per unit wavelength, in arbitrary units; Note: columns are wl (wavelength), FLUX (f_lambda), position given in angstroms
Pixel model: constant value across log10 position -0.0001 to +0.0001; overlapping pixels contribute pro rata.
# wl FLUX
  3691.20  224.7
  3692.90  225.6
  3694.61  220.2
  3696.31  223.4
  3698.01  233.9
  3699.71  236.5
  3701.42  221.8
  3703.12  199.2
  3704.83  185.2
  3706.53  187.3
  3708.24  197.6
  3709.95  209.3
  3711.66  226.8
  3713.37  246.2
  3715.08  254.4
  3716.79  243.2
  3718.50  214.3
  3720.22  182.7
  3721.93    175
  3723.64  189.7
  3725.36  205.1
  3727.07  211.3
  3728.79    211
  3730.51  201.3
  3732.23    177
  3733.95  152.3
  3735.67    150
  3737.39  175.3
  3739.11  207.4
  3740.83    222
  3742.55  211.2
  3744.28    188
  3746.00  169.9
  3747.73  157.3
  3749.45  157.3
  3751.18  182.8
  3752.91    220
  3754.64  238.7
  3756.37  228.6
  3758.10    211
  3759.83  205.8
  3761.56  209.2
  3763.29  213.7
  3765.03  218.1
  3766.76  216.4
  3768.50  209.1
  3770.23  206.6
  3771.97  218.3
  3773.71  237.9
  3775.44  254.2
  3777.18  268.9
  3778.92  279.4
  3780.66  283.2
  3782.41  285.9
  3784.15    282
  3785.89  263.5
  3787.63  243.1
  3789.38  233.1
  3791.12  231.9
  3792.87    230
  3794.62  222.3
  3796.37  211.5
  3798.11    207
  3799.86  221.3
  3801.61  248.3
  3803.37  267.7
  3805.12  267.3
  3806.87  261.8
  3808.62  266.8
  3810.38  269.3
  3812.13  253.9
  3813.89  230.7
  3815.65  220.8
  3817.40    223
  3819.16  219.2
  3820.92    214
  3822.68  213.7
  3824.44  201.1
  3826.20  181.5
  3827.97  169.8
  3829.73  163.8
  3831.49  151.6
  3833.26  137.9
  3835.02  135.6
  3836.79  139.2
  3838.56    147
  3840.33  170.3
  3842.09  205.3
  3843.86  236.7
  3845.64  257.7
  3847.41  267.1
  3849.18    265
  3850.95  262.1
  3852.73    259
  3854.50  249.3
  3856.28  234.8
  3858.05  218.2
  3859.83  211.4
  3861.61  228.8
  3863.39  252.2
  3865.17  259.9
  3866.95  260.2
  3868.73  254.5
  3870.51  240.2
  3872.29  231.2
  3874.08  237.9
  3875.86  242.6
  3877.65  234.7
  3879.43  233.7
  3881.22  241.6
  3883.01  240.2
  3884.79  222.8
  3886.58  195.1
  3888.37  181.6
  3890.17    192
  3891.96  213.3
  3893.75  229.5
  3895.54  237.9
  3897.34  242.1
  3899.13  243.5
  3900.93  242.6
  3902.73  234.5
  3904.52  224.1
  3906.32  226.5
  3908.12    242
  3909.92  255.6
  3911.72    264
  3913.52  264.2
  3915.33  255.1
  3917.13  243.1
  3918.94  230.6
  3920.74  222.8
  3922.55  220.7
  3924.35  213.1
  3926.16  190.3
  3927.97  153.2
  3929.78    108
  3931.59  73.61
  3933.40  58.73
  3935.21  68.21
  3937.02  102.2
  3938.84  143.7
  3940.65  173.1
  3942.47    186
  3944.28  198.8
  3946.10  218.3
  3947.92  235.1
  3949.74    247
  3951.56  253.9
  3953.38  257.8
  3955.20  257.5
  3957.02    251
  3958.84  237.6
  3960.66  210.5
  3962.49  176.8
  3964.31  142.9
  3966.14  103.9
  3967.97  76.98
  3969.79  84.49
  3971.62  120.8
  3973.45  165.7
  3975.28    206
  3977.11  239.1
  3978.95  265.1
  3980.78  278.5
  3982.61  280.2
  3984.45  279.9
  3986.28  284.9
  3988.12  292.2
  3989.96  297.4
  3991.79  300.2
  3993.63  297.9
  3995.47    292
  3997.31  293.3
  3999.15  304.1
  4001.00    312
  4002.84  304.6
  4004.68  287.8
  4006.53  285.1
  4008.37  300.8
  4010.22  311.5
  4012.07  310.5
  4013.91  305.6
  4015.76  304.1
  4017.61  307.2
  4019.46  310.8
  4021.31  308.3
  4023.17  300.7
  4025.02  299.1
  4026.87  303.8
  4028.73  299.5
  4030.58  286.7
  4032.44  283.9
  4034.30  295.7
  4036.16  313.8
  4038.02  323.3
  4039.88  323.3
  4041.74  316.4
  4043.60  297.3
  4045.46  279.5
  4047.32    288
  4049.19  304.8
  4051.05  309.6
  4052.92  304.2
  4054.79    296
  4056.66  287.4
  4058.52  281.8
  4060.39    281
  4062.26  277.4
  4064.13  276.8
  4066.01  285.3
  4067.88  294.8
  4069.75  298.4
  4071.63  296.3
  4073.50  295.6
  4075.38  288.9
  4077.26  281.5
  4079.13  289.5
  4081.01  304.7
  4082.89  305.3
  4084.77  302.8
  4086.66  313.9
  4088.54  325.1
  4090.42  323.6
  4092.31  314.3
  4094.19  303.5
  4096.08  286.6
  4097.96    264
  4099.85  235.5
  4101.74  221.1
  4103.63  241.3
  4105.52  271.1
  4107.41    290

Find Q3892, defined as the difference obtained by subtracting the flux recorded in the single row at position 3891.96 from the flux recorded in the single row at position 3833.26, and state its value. -75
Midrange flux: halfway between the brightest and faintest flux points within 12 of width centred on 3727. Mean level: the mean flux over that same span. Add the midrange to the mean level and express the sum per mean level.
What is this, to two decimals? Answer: 1.99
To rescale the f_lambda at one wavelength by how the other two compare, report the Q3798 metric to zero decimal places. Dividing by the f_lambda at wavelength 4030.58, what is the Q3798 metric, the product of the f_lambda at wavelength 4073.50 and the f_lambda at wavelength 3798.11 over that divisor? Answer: 213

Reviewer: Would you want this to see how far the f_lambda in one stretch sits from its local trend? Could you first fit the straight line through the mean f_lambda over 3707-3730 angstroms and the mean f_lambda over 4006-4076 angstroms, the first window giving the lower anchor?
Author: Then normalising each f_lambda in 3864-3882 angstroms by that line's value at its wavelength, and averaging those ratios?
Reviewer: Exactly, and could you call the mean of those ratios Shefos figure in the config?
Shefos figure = 0.96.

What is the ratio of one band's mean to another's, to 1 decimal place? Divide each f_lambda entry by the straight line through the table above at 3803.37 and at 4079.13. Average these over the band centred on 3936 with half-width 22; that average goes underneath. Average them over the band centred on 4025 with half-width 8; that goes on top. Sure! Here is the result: 1.5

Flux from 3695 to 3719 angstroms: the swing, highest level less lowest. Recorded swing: 69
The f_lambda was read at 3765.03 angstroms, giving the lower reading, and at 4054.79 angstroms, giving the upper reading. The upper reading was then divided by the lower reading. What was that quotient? 1.36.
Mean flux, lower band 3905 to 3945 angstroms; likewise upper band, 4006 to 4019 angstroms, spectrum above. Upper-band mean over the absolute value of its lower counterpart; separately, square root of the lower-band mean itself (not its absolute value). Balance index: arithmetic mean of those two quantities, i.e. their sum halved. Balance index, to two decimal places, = 7.64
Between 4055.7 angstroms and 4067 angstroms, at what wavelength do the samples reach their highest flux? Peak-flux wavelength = 4056.66 angstroms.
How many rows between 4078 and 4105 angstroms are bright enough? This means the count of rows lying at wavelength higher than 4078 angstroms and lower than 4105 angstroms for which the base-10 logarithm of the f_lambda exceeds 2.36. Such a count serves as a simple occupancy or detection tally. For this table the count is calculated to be 13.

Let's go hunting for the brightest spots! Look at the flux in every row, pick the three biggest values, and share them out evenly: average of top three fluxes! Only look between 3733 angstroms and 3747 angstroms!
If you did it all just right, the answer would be 214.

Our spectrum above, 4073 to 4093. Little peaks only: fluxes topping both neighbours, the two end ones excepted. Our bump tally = 2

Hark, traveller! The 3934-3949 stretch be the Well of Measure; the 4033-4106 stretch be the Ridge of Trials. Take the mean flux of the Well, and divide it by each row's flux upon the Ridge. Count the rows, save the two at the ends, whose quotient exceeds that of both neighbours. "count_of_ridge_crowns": 5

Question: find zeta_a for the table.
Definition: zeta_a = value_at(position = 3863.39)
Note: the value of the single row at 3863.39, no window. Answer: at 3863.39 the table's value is 252.2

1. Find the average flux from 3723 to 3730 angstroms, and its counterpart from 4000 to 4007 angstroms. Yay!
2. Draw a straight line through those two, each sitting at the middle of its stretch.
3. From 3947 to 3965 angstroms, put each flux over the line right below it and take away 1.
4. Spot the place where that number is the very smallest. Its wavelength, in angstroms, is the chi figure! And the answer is 3964.31 angstroms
